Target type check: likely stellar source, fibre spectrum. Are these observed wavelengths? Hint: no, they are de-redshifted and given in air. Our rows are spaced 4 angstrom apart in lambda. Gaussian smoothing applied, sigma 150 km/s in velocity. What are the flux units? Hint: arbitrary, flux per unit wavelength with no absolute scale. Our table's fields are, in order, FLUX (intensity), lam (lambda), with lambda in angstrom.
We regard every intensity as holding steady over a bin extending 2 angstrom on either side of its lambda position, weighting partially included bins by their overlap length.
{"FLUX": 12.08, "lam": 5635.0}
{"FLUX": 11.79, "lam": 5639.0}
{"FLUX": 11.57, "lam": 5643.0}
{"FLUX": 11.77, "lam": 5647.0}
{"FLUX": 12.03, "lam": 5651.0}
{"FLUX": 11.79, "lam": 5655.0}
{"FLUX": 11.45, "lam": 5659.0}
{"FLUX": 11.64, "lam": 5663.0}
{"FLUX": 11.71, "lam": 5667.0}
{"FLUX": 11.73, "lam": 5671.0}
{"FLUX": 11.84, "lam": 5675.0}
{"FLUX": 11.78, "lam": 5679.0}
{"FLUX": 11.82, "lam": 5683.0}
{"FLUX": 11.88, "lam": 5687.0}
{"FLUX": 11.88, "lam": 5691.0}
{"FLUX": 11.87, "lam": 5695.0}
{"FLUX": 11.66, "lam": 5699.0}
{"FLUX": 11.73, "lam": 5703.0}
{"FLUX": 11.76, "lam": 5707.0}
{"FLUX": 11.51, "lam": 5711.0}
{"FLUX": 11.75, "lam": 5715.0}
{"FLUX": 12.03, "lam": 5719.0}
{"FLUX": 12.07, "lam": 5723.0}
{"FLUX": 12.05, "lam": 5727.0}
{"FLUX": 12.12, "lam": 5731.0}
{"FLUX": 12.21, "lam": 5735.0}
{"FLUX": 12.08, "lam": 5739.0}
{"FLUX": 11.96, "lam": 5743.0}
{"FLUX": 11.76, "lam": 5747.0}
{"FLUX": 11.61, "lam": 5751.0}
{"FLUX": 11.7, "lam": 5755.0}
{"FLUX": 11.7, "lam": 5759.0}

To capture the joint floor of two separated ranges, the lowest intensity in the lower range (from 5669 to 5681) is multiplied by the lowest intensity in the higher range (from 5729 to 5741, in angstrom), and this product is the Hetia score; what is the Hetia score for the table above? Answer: 142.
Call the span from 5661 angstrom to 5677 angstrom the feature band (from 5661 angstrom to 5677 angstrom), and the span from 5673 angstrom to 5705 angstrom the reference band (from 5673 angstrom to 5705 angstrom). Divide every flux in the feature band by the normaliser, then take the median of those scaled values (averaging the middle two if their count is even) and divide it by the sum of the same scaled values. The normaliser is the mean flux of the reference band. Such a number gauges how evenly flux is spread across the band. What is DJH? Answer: 0.25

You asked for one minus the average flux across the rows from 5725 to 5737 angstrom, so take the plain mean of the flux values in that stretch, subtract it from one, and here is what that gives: -11.1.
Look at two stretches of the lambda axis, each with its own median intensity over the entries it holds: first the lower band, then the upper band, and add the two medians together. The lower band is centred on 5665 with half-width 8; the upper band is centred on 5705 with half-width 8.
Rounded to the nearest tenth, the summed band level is 23.4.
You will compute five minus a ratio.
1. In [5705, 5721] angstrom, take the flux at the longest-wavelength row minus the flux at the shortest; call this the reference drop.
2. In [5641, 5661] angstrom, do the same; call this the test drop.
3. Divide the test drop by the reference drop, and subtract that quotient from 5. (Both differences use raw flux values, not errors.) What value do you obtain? 5.4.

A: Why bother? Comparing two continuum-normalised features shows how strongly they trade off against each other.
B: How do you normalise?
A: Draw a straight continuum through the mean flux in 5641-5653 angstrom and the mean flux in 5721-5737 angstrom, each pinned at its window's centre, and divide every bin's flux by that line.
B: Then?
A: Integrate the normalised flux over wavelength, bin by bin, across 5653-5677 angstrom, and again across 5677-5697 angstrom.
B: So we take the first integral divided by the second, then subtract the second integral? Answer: -19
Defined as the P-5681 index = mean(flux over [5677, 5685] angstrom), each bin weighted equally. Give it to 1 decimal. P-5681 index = 11.8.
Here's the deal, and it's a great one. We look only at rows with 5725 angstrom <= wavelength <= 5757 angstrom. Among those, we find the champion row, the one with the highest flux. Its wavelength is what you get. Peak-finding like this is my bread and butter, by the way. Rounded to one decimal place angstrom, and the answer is 5735.0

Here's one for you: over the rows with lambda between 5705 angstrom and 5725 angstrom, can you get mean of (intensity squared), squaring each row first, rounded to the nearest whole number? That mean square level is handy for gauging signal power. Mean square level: 140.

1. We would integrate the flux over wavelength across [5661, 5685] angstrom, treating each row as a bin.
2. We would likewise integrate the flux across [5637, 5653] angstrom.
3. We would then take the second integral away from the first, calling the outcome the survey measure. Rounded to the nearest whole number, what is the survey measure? 93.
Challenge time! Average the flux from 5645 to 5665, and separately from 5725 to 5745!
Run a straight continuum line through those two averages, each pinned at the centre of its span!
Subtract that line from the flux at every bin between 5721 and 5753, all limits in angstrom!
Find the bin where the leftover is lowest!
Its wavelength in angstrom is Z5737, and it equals 5751.0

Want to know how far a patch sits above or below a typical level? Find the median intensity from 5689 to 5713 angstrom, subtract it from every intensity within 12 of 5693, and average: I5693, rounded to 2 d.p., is 0.06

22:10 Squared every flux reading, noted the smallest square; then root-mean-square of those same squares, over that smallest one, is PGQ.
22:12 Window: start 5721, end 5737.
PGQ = 1.01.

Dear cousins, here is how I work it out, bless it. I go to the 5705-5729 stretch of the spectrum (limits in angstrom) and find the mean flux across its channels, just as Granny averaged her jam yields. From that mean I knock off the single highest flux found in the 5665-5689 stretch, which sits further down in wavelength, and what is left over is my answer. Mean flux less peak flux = -0.02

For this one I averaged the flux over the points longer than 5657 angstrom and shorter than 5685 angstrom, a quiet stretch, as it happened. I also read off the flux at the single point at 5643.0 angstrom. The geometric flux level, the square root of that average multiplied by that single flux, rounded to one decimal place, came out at 11.6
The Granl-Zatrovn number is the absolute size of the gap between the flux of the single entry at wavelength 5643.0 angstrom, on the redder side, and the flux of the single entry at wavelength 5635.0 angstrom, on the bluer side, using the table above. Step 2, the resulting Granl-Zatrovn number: 0.51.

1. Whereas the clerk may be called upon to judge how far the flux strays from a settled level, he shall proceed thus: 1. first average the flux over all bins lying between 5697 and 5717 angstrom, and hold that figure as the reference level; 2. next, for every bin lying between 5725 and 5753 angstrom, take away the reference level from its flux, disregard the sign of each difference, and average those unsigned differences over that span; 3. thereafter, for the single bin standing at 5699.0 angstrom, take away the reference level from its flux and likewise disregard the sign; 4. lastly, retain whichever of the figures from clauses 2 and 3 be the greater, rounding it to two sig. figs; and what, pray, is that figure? 0.31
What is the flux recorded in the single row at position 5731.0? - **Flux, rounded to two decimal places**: 12.12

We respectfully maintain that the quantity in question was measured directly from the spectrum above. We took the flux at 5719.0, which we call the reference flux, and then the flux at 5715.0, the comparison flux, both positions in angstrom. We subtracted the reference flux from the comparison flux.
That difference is -0.28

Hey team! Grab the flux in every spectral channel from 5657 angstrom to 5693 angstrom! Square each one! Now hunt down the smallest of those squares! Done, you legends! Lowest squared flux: 131.1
